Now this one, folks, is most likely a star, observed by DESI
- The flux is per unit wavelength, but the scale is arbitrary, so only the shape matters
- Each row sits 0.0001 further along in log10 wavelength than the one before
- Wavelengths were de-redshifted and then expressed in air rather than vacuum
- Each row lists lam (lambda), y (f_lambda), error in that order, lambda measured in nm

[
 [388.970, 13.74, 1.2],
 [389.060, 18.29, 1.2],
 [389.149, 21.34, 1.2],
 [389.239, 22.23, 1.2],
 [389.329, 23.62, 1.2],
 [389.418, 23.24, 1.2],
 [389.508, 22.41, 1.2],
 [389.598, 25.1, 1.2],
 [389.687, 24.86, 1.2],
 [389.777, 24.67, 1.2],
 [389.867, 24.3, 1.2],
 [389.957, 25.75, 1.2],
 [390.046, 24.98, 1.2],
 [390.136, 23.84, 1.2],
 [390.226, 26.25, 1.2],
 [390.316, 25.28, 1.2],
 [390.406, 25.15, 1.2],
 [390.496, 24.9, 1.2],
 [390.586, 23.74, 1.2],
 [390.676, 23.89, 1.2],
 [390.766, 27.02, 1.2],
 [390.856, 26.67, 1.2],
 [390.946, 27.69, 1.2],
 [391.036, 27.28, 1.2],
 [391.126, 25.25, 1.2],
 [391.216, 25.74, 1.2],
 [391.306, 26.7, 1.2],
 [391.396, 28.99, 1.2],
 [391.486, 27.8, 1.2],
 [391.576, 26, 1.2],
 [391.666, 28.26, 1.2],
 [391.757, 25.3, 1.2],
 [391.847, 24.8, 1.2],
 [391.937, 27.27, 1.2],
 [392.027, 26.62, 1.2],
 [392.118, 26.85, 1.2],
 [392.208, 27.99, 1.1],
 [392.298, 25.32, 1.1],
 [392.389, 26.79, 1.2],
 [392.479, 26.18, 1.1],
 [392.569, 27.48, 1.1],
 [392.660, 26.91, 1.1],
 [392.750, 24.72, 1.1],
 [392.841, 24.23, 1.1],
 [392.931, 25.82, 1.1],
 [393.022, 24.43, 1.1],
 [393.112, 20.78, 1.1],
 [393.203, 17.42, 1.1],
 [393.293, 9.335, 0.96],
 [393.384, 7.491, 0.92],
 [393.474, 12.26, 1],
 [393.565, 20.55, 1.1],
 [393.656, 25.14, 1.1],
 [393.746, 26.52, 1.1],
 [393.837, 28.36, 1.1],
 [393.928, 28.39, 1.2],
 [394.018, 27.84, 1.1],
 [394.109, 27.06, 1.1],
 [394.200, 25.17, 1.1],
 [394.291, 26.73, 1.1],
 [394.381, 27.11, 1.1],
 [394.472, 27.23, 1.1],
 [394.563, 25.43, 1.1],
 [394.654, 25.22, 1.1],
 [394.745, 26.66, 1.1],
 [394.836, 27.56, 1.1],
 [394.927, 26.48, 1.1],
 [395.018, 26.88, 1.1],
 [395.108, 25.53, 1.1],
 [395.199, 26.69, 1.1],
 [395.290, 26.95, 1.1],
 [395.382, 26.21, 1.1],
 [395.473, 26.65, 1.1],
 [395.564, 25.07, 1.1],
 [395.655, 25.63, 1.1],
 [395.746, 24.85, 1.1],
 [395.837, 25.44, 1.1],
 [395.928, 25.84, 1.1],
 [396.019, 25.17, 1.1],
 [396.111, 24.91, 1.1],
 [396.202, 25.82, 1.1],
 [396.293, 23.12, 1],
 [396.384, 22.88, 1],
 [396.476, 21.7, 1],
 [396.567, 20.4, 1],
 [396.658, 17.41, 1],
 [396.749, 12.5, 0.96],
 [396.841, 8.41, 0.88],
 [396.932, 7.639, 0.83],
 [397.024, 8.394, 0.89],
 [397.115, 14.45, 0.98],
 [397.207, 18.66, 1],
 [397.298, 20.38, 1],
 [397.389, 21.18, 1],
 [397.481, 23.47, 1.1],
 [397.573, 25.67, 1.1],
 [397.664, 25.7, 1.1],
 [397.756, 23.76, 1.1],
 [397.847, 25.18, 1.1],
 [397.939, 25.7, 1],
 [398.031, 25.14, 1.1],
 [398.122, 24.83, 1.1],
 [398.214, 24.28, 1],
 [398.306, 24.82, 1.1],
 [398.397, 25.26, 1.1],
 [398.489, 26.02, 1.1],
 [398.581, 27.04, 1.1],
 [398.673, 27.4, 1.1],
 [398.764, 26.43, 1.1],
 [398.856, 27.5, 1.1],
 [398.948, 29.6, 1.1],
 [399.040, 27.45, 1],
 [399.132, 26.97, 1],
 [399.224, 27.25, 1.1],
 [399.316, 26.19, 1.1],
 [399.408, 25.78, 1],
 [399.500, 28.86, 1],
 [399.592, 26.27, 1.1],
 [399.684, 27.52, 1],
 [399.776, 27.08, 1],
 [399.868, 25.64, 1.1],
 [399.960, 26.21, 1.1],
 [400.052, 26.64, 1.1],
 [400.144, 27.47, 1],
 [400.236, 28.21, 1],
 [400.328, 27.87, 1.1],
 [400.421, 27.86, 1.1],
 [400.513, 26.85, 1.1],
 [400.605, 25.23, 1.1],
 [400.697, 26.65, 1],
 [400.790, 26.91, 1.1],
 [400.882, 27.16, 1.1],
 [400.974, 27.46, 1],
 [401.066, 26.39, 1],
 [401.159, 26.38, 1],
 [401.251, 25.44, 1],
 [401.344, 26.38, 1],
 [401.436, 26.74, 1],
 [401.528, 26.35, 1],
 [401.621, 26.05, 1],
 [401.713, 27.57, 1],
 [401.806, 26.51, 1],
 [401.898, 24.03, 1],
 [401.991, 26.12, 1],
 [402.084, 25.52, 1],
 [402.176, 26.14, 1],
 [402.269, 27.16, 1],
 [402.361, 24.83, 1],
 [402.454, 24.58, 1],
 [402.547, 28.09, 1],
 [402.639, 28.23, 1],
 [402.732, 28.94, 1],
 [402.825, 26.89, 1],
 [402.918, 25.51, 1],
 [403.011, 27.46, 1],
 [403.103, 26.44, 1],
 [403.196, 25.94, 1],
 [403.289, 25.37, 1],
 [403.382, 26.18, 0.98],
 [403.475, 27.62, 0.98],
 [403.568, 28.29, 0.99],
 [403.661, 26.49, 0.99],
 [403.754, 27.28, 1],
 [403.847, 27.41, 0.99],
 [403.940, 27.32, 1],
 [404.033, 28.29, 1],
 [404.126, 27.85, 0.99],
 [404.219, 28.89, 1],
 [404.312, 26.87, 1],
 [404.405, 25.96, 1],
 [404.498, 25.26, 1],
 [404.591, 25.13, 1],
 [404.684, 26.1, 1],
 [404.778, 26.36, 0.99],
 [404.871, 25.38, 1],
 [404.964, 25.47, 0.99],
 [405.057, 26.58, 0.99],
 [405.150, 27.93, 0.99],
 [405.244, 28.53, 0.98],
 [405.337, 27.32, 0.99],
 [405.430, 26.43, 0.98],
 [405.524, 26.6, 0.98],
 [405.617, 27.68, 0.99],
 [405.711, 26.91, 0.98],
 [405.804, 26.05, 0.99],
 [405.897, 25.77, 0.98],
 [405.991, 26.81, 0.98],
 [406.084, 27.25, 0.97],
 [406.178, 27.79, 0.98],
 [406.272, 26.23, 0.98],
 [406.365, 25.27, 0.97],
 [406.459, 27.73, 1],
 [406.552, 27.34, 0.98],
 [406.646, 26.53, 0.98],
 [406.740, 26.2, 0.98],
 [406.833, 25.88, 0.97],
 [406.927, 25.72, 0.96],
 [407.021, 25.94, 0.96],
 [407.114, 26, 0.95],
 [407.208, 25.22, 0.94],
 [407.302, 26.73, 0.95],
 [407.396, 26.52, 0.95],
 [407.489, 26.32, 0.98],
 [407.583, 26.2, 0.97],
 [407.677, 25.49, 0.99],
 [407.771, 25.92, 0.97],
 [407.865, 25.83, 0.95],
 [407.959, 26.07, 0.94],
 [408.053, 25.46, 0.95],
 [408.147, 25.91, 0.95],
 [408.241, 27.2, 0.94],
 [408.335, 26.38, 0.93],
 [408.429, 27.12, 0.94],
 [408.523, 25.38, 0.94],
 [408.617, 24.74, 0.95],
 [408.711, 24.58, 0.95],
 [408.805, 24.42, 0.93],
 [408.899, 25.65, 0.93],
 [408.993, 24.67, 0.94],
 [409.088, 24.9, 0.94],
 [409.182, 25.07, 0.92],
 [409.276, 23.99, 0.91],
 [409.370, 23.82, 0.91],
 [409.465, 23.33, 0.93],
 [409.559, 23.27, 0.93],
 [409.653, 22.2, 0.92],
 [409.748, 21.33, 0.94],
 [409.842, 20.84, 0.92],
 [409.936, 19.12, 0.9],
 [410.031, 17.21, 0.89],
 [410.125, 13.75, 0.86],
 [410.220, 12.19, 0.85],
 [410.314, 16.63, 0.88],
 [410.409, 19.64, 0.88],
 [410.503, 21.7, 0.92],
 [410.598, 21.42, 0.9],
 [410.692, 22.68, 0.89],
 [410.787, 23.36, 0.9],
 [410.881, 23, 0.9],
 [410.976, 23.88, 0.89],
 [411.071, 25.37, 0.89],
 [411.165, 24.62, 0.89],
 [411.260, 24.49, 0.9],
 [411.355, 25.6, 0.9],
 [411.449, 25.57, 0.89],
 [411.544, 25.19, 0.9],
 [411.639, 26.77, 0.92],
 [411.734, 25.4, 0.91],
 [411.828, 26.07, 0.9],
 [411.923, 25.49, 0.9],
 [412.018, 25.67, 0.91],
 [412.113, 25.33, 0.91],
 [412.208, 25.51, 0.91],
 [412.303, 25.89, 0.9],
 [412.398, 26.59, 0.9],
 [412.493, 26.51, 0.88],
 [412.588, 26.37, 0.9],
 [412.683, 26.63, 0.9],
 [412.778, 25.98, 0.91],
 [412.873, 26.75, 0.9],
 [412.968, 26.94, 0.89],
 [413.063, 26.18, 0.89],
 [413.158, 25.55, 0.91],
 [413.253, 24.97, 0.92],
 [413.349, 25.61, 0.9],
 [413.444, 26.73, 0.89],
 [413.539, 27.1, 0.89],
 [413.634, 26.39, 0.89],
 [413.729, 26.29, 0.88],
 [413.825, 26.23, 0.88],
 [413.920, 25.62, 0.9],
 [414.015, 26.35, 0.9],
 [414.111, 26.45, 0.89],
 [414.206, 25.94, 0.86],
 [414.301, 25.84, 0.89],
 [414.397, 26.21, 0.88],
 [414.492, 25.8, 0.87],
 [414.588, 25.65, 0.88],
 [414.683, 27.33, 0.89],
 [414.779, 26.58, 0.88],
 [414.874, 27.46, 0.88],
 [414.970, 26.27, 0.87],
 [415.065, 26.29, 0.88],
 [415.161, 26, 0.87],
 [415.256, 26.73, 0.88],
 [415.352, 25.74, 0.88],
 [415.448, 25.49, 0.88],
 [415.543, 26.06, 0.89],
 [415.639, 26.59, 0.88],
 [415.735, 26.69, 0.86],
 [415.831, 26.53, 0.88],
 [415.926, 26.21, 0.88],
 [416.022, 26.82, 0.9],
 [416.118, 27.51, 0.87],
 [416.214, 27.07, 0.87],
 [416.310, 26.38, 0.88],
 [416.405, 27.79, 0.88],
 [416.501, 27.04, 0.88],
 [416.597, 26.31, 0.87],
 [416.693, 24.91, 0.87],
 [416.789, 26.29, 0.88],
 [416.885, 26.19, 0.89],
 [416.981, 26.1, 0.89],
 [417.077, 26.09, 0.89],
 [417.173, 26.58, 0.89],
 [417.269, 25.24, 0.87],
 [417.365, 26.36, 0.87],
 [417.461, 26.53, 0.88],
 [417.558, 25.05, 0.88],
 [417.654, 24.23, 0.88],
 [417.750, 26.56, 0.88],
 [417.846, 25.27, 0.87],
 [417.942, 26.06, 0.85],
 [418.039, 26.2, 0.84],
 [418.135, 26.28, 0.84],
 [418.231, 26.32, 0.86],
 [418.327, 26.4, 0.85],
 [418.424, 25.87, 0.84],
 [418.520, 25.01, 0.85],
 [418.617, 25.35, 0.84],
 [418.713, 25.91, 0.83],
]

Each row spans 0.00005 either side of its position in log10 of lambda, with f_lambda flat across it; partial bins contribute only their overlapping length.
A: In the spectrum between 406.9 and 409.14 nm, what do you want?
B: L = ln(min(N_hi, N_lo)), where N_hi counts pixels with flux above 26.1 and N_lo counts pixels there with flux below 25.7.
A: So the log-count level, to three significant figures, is 1.95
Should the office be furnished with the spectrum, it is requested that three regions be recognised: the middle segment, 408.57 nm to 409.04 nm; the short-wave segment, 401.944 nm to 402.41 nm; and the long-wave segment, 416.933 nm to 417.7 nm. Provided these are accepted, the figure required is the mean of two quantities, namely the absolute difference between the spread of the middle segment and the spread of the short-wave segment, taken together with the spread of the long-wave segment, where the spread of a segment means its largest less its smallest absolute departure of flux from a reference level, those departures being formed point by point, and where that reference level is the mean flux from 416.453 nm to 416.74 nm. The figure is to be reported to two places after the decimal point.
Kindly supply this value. 0.93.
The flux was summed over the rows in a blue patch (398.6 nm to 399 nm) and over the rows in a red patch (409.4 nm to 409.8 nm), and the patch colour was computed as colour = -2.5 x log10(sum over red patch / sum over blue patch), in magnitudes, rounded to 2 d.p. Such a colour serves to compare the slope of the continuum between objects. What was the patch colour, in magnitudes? 0.23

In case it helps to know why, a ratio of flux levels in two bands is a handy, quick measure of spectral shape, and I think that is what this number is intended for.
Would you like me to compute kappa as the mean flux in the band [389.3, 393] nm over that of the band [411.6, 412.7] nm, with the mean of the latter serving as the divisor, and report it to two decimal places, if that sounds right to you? 0.99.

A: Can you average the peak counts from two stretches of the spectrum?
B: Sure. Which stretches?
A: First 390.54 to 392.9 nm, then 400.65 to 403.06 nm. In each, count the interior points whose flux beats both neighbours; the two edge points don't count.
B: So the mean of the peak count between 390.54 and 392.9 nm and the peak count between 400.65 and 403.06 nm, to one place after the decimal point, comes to 7.0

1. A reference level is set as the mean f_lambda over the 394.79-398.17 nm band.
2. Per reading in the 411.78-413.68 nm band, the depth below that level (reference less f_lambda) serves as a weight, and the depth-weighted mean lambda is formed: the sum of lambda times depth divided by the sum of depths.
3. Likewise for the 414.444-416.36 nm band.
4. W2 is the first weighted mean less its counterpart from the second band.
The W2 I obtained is -2.66 nm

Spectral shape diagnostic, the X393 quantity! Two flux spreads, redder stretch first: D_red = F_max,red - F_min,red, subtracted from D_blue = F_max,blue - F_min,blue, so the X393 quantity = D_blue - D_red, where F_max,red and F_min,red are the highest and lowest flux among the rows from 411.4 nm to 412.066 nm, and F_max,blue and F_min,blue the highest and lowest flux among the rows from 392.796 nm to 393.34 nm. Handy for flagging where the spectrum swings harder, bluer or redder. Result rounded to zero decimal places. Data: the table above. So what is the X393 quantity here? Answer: 15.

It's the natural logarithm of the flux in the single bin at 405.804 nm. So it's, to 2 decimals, 3.26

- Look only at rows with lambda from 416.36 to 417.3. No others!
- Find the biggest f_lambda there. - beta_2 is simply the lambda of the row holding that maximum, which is 416.405 nm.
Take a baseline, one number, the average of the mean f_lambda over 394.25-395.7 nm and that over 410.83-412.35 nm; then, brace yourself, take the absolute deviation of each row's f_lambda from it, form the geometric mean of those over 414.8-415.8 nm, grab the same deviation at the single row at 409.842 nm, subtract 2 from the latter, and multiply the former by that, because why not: 1.3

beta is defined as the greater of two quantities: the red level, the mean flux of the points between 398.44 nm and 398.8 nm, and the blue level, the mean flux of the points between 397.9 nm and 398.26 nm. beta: 26.7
